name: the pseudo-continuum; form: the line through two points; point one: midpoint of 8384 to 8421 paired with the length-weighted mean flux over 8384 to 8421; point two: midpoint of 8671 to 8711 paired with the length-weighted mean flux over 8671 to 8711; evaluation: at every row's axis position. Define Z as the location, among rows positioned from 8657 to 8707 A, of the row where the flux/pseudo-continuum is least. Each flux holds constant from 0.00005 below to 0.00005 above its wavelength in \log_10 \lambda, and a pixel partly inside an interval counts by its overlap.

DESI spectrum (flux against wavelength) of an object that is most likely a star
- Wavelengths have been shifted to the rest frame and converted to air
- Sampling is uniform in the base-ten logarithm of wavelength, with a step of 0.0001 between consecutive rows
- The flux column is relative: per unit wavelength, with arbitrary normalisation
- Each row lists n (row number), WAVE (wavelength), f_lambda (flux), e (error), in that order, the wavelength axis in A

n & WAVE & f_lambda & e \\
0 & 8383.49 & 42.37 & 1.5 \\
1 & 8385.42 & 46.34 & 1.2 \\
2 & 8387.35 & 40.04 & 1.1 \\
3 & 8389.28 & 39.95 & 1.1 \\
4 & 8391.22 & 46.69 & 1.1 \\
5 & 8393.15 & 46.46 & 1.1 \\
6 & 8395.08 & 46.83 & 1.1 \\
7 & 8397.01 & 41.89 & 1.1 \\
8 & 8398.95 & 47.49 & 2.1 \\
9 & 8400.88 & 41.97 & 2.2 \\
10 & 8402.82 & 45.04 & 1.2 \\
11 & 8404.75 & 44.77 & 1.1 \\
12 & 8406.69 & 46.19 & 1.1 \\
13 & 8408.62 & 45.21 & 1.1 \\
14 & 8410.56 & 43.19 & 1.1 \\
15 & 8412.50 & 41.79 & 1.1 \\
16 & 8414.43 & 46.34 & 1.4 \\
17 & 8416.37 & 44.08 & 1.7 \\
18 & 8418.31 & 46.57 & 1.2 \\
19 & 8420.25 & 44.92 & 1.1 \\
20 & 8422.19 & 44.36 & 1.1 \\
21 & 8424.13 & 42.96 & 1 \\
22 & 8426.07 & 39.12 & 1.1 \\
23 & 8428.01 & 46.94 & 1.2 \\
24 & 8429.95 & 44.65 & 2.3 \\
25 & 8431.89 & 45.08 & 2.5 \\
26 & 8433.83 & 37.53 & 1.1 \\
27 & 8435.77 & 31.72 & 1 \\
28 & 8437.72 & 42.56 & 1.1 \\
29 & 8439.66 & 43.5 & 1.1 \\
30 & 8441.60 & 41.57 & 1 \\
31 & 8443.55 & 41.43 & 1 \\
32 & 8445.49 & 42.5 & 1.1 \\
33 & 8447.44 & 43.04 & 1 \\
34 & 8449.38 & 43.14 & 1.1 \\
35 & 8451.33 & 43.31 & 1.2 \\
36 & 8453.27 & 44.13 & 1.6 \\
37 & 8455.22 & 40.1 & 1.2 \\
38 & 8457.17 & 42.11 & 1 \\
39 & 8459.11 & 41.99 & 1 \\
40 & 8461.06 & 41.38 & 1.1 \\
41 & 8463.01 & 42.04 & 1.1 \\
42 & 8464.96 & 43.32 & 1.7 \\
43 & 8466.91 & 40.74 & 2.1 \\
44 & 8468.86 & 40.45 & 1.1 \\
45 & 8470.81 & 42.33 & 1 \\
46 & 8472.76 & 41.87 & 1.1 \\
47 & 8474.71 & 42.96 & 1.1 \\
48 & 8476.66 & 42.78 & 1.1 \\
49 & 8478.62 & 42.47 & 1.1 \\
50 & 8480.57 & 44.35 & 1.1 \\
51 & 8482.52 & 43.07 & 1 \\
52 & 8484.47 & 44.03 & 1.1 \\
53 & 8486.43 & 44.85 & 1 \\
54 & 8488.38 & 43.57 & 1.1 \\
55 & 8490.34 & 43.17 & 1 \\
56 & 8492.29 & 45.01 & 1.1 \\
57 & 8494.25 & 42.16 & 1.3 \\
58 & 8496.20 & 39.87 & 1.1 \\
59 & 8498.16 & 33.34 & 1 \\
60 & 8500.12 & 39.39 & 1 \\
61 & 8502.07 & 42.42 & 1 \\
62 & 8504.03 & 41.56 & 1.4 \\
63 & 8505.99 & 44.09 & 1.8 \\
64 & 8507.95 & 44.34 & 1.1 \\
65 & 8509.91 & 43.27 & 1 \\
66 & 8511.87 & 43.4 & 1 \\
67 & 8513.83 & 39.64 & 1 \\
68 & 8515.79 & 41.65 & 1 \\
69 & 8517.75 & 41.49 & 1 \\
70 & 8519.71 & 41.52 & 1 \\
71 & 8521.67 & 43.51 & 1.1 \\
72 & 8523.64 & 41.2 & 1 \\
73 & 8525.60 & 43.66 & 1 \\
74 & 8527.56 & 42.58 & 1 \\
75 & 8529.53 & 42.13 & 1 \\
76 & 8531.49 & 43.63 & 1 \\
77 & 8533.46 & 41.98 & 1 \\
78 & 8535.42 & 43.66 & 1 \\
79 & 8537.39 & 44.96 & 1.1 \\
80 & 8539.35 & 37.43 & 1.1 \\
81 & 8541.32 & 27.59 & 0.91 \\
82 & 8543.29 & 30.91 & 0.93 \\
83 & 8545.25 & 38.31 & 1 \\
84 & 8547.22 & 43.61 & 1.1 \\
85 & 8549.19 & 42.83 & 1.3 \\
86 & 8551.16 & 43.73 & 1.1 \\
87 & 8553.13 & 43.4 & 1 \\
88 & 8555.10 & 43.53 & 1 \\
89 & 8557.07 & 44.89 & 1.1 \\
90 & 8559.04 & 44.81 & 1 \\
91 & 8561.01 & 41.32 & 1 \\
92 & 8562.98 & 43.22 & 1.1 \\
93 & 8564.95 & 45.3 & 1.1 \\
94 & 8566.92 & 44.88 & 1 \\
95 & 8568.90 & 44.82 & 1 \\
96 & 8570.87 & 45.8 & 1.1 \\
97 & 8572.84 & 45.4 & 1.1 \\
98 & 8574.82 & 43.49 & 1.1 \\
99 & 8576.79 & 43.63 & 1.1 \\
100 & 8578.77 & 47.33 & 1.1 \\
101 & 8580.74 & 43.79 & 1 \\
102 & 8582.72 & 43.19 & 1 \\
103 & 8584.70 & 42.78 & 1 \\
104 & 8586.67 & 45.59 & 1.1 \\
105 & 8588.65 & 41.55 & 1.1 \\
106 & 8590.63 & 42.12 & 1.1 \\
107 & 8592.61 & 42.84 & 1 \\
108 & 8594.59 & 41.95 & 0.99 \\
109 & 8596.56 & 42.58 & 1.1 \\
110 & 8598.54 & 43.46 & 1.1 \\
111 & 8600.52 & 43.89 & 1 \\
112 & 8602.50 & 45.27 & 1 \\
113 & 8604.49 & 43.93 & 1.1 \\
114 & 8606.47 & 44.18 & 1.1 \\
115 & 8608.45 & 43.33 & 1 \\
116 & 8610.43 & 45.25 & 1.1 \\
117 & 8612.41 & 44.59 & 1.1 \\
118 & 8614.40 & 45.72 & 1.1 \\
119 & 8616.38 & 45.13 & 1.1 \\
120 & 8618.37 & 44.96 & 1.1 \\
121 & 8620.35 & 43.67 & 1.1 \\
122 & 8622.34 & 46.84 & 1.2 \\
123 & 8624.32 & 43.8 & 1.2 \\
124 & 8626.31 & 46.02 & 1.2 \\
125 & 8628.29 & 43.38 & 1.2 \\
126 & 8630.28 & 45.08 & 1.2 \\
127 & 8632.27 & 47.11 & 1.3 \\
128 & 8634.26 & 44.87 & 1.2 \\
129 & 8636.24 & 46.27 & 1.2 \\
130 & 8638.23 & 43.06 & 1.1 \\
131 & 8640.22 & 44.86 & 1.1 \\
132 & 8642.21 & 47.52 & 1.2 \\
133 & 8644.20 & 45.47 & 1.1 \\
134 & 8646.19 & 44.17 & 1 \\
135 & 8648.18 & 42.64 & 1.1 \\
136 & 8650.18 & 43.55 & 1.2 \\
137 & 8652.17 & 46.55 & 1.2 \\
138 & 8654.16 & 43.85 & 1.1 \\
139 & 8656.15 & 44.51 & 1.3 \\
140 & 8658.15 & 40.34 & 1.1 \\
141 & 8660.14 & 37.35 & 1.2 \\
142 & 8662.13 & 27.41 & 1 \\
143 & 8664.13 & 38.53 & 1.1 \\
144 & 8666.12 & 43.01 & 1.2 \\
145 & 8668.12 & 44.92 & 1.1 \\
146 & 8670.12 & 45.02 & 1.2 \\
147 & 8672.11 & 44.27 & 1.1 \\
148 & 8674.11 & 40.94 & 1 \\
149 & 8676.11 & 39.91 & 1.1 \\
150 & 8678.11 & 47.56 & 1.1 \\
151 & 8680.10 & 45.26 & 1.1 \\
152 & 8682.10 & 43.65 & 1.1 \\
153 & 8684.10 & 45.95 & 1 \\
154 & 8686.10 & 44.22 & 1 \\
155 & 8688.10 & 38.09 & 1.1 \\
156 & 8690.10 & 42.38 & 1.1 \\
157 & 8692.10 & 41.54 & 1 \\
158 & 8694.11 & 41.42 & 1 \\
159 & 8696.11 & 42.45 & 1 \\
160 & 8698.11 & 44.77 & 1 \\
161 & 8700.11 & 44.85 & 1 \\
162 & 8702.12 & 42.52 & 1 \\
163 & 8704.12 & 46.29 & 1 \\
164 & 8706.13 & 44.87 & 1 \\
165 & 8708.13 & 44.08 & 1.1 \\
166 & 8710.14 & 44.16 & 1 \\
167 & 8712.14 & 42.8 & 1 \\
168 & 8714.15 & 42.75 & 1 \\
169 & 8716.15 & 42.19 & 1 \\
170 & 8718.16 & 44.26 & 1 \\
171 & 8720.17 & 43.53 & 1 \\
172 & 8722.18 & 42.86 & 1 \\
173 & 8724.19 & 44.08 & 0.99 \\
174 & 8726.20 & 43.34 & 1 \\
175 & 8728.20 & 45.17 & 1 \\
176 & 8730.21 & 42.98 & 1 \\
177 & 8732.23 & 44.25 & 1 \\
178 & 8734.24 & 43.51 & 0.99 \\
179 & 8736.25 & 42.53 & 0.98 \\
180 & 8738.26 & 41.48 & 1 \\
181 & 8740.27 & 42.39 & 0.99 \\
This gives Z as 8662.13 A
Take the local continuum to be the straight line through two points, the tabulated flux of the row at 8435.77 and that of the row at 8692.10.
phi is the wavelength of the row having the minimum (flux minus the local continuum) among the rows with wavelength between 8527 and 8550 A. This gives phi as 8541.32 A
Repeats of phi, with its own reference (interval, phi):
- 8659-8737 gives 8662.13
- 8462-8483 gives 8468.86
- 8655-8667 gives 8662.13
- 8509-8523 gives 8513.83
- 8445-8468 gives 8455.22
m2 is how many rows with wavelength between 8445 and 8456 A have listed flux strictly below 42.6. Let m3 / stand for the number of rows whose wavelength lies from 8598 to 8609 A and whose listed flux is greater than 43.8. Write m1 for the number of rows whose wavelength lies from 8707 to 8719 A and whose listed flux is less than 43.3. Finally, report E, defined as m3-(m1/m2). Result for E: 2.5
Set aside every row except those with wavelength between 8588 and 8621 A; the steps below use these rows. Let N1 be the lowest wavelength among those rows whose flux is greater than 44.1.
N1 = 8602.50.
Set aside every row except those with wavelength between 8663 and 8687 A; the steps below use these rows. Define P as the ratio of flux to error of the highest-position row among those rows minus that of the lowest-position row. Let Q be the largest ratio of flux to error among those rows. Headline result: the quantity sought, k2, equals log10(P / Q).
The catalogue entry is -0.70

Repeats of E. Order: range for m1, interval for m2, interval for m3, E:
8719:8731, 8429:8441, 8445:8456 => 0.3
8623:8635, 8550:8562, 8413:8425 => 5.0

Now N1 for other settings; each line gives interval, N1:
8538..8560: 8557.07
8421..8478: 8422.19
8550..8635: 8557.07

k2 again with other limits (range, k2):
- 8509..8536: -2.05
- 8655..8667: -1.36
